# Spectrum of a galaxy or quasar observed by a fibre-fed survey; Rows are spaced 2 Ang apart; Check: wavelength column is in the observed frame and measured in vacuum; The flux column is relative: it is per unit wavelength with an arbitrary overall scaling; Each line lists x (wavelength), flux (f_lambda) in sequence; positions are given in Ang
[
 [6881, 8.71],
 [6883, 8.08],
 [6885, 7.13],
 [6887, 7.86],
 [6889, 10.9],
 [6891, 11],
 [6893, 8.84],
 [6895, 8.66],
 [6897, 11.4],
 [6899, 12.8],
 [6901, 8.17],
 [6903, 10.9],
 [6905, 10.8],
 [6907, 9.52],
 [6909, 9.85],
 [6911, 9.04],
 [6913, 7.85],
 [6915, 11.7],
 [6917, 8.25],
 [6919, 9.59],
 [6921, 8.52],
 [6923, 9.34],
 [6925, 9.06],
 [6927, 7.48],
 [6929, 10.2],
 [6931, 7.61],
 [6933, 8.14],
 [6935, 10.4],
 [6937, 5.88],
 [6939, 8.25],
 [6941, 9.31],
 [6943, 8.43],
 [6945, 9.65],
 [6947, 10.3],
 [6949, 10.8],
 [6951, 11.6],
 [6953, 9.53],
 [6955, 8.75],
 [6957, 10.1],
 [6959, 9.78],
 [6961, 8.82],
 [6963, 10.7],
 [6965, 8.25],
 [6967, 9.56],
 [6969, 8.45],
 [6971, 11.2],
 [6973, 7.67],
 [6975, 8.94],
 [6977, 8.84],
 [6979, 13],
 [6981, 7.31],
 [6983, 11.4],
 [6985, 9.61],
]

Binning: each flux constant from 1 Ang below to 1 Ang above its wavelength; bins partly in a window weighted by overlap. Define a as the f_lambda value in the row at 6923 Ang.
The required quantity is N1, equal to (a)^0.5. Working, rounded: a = 9.34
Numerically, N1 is 3.06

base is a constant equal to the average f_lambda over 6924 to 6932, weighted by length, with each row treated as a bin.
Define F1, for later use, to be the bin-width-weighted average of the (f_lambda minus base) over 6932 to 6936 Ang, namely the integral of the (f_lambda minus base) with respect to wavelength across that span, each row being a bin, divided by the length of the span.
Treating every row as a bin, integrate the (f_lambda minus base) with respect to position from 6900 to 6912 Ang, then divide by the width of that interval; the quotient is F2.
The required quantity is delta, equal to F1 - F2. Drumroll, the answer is -0.4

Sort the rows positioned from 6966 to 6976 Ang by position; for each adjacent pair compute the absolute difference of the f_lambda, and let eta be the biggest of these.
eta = 3.5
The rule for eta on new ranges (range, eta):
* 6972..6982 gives 5.7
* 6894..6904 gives 4.6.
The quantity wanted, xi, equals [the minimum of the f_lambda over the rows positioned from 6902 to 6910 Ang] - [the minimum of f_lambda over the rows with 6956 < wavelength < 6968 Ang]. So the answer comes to 1.3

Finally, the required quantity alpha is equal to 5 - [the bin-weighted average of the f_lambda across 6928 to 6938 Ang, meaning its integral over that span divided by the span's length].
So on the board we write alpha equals -3.4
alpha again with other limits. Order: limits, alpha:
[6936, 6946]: -3.3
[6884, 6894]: -4.1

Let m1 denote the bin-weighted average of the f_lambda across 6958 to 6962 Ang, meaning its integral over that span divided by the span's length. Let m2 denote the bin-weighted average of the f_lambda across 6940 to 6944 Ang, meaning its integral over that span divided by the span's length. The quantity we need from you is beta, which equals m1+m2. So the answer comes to 18.2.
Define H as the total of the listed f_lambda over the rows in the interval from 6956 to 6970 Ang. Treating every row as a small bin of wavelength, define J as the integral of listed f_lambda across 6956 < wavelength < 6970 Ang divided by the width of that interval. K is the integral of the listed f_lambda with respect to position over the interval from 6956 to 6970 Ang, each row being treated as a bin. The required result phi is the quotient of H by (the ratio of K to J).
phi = 4.69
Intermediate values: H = 66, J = 9.4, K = 131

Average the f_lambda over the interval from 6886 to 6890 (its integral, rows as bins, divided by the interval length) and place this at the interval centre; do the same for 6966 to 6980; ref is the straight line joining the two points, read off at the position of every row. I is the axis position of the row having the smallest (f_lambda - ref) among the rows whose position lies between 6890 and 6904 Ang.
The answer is 6901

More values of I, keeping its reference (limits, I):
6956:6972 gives 6965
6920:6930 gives 6927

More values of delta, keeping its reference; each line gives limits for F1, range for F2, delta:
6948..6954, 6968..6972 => 0.8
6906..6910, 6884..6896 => 0.6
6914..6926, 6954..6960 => -0.1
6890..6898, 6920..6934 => 1.4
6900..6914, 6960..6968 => 0.1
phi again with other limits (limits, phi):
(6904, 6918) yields 4.79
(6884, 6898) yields 4.70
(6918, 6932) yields 4.41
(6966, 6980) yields 4.83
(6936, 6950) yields 4.47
